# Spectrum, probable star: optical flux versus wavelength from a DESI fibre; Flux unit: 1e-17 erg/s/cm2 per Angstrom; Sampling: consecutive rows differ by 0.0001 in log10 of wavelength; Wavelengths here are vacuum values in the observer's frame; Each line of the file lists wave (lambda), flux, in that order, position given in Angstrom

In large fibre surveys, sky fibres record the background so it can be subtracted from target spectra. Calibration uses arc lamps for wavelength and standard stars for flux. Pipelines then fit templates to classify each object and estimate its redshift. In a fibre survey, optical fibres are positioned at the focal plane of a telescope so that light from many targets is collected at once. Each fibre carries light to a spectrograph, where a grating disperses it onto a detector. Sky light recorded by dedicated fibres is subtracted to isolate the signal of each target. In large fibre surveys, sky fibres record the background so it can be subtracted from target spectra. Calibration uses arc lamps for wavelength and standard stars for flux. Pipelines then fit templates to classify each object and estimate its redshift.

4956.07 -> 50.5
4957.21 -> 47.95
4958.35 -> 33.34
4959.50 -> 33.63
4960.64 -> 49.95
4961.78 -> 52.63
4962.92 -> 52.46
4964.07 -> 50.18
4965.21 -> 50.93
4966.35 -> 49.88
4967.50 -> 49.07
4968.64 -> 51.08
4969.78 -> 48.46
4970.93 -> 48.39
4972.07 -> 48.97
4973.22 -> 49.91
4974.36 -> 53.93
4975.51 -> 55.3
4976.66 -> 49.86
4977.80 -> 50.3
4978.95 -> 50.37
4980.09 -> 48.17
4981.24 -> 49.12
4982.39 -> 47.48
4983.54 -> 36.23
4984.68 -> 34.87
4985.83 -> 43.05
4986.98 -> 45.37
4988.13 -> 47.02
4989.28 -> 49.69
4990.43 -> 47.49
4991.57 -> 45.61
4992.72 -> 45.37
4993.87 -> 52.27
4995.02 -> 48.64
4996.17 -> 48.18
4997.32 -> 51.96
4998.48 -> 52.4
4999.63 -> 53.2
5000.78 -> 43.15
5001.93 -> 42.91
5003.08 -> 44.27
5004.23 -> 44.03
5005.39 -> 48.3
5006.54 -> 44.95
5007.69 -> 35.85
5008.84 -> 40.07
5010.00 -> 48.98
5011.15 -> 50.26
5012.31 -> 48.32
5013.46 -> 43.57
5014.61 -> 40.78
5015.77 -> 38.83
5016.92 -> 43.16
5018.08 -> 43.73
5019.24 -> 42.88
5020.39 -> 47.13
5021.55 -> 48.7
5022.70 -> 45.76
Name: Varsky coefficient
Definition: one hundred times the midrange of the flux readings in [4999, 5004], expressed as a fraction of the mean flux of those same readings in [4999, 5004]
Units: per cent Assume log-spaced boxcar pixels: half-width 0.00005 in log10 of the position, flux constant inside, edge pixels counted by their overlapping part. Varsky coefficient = 104.7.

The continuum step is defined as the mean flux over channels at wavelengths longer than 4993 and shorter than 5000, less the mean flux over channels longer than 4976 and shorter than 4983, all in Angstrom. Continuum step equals 2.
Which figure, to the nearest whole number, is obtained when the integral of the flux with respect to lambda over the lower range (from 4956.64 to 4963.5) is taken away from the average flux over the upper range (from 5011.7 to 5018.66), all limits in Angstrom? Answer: -265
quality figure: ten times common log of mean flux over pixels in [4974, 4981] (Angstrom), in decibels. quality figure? 17.1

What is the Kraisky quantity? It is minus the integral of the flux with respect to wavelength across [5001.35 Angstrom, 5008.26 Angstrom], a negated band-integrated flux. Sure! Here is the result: -300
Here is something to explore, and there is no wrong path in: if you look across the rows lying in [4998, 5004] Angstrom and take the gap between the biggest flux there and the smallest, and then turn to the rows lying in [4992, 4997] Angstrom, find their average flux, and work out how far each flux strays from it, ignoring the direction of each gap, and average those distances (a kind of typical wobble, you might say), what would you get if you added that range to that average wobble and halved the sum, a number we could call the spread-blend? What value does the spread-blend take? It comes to 6.1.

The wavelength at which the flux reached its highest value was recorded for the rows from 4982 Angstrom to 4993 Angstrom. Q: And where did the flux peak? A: 4989.28 Angstrom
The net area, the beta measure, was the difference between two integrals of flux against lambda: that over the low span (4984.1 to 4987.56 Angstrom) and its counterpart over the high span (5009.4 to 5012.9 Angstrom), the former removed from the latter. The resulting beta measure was 29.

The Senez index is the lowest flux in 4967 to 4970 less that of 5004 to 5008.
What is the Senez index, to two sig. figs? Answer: 13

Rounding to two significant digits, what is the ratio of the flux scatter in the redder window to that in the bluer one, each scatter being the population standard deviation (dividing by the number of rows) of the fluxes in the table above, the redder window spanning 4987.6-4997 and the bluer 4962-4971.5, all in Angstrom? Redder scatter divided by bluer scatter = 1.6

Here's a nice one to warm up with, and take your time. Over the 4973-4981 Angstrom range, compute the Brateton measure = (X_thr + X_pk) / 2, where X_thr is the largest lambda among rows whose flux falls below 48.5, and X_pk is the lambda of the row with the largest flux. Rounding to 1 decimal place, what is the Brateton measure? 4977.8 Angstrom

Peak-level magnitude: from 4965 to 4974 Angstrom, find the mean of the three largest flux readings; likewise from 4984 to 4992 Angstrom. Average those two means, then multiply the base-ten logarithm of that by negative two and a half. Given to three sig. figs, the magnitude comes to -4.23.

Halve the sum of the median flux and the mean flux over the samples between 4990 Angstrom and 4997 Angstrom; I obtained 48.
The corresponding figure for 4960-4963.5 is 52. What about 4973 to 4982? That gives 50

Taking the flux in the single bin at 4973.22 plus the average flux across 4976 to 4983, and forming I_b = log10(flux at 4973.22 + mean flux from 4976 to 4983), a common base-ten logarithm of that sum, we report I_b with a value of 2.00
